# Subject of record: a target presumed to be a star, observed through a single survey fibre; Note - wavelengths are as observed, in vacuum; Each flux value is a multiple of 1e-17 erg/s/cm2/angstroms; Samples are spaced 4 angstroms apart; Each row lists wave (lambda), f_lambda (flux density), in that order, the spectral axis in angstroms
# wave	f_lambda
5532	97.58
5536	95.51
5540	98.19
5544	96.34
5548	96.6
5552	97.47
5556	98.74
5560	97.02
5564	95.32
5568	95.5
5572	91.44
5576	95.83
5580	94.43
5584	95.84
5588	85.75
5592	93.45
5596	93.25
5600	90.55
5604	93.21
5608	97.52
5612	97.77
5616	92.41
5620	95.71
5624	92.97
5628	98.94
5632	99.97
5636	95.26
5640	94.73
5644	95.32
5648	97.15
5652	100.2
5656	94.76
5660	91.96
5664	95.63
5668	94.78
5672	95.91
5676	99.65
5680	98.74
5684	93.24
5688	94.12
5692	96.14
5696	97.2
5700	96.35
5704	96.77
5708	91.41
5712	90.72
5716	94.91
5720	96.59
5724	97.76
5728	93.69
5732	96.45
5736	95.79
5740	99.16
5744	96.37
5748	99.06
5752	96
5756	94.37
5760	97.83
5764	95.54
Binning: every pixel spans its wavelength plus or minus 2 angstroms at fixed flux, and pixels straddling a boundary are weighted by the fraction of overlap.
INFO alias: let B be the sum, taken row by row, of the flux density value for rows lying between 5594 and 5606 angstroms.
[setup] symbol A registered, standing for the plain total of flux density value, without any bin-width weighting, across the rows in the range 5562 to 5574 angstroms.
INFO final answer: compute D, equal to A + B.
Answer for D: 559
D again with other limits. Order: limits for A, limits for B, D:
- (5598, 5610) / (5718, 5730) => 569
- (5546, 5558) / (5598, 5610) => 574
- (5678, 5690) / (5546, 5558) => 579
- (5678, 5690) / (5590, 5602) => 563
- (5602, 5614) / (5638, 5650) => 576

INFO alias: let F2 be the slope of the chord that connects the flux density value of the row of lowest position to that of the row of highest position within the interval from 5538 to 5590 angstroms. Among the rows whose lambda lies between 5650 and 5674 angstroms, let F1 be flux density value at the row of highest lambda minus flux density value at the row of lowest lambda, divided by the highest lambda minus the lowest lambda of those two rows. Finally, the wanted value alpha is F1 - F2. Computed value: 0.04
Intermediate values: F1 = -0.21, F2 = -0.259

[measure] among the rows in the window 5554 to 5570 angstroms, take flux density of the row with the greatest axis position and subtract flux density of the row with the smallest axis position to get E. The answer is -3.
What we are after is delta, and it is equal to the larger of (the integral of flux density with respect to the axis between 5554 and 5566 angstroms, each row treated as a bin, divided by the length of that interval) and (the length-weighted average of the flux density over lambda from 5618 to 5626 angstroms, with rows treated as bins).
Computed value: 97.0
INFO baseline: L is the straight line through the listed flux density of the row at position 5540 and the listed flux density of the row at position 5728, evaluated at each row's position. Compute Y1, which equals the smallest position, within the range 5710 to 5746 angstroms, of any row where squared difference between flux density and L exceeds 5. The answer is 5712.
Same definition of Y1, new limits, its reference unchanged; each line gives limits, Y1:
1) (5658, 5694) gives 5660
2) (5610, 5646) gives 5616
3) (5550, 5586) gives 5564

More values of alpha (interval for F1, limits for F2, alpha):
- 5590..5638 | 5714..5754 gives 0.01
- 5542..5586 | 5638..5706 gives -0.04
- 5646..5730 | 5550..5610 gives -0.04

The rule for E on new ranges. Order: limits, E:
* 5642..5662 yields -3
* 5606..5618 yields -5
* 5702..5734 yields 0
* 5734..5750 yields 3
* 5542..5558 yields 2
